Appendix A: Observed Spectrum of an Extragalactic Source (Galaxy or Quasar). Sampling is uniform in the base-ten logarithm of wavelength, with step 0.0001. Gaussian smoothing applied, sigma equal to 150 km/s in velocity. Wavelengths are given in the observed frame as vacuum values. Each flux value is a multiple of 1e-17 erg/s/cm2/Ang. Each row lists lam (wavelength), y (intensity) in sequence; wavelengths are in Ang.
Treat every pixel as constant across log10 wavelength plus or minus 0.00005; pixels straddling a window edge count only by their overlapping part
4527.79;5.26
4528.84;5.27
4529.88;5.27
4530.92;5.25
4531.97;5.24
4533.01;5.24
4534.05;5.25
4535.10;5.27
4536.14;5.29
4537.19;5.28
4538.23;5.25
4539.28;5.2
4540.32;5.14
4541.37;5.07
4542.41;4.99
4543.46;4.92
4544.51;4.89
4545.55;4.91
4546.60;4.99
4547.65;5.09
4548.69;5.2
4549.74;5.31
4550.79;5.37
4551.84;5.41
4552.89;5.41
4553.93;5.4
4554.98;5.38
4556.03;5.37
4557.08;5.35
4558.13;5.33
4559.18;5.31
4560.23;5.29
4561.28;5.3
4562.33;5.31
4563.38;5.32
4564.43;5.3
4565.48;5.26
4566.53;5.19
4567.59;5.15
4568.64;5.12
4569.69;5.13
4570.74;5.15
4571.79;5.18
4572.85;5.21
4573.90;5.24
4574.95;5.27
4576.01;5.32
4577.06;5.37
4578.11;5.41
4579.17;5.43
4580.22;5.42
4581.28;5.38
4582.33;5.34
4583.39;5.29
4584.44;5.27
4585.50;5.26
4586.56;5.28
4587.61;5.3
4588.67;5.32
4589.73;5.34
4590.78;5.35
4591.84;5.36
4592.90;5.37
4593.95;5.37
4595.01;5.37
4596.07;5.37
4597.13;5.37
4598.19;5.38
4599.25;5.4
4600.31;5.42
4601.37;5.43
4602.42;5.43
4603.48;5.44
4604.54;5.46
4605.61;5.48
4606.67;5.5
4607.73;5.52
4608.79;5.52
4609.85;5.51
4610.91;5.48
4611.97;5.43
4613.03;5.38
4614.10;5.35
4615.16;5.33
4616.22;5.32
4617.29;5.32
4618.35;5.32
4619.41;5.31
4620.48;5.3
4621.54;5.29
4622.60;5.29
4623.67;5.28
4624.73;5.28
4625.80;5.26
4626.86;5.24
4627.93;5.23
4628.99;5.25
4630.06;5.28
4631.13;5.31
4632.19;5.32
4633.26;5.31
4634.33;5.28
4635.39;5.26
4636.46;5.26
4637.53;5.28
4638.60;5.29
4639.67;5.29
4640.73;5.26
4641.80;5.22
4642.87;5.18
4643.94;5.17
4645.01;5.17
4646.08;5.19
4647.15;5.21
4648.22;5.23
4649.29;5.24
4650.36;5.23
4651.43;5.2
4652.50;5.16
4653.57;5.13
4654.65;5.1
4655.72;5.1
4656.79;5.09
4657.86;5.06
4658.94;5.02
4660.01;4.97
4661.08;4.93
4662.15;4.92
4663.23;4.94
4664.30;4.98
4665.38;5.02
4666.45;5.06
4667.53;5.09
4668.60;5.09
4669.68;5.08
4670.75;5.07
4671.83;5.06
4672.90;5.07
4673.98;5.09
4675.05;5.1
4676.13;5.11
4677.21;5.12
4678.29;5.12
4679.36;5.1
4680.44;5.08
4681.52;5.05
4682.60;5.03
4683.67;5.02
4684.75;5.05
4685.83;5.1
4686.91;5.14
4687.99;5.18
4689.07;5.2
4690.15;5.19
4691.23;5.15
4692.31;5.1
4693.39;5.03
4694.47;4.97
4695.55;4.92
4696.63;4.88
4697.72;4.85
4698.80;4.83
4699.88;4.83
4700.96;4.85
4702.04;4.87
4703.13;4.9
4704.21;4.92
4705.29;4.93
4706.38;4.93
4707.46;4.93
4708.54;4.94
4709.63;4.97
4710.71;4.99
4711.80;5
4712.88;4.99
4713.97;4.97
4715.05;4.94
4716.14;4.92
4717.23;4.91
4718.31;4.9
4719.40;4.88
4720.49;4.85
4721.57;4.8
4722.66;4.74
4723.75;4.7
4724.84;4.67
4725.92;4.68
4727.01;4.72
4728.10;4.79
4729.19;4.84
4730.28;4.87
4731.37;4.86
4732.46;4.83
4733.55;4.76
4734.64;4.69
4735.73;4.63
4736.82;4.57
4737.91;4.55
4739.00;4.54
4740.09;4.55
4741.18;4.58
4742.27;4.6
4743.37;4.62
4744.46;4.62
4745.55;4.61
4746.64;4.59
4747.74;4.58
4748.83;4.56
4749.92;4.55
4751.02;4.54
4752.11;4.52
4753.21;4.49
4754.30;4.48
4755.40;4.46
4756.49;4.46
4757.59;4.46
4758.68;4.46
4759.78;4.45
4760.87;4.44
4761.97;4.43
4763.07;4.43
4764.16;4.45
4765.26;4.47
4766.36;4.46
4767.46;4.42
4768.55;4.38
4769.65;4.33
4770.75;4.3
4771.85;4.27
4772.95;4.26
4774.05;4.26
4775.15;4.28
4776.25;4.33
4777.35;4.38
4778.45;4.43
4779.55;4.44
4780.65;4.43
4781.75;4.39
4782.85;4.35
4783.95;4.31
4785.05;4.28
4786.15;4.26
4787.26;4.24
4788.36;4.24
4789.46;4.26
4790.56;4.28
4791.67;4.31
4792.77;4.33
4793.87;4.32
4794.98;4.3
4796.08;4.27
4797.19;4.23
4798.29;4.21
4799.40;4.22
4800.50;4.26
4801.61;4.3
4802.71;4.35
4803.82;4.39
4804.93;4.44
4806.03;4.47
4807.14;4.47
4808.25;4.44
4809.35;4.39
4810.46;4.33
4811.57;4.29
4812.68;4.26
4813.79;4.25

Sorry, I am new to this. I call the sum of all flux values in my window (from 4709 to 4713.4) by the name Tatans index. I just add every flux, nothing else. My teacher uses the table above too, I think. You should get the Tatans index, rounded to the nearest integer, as 20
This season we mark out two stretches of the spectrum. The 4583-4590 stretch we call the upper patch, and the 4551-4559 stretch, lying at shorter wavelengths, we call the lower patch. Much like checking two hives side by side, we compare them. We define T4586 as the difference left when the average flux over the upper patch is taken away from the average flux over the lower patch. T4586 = 0.1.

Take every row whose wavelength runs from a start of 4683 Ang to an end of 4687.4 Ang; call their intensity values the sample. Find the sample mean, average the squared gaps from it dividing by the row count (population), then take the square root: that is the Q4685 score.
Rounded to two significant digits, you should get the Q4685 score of 0.046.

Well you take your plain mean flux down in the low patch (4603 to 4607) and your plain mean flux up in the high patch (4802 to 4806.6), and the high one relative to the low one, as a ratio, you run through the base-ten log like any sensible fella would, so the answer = -0.093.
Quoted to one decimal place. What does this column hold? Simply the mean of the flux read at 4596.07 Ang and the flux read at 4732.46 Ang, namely 5.1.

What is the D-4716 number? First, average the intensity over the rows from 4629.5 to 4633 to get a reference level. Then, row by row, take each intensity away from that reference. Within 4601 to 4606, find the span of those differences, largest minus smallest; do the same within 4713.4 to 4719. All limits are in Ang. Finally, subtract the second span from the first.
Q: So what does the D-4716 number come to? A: -0.020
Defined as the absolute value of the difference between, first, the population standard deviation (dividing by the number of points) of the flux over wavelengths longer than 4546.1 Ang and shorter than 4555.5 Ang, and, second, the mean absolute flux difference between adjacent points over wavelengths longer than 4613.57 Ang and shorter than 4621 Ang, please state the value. 0.14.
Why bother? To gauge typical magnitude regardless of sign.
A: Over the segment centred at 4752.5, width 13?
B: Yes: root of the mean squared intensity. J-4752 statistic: 4.51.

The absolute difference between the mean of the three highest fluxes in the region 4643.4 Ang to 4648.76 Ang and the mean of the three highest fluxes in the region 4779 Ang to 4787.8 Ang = 0.8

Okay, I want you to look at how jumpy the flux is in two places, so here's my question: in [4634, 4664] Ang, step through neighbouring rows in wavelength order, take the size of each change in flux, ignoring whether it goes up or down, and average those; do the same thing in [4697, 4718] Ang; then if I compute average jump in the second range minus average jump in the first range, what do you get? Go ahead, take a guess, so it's -0.01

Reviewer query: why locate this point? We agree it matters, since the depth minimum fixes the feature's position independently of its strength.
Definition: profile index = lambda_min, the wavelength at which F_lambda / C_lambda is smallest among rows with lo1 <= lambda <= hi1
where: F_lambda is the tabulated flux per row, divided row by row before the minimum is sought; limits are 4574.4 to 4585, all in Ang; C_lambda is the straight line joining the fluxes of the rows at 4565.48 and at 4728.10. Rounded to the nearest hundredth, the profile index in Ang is 4574.95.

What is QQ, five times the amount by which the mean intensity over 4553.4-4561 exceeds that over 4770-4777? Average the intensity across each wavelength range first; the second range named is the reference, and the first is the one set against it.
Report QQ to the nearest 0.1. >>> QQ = 5.3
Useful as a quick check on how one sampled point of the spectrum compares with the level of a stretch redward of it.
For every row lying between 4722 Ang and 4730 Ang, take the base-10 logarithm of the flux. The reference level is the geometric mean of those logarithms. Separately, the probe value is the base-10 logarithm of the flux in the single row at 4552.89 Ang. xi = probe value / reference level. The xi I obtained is 1.09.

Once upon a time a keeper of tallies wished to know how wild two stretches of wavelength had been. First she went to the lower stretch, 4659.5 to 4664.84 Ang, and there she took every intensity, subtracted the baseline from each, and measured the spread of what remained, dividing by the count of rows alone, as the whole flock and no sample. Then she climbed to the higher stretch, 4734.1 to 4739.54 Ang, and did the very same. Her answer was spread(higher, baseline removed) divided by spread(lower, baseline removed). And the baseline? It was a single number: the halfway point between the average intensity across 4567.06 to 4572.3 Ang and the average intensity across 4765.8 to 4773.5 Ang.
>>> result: 2.4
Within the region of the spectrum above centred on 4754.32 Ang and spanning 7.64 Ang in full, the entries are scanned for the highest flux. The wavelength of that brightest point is 4751.02 Ang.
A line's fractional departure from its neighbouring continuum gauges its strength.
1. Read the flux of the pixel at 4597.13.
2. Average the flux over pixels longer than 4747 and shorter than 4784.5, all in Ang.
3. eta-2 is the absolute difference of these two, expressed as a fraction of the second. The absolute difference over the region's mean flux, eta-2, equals 0.215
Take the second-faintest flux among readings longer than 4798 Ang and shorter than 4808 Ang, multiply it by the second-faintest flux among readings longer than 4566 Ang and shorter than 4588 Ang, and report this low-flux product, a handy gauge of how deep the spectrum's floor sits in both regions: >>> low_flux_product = 21.6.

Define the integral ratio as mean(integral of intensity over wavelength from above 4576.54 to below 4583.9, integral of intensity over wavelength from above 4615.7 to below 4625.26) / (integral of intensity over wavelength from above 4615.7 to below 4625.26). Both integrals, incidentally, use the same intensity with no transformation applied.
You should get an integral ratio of 0.89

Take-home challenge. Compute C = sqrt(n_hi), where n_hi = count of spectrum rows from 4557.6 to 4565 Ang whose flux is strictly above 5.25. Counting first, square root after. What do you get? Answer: 2.6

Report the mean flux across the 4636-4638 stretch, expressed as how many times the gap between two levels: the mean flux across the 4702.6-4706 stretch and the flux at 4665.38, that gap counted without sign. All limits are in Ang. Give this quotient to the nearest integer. 51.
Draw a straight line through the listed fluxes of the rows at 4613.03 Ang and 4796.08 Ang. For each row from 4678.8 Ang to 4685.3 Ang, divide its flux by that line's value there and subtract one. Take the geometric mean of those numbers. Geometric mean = 0.0184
